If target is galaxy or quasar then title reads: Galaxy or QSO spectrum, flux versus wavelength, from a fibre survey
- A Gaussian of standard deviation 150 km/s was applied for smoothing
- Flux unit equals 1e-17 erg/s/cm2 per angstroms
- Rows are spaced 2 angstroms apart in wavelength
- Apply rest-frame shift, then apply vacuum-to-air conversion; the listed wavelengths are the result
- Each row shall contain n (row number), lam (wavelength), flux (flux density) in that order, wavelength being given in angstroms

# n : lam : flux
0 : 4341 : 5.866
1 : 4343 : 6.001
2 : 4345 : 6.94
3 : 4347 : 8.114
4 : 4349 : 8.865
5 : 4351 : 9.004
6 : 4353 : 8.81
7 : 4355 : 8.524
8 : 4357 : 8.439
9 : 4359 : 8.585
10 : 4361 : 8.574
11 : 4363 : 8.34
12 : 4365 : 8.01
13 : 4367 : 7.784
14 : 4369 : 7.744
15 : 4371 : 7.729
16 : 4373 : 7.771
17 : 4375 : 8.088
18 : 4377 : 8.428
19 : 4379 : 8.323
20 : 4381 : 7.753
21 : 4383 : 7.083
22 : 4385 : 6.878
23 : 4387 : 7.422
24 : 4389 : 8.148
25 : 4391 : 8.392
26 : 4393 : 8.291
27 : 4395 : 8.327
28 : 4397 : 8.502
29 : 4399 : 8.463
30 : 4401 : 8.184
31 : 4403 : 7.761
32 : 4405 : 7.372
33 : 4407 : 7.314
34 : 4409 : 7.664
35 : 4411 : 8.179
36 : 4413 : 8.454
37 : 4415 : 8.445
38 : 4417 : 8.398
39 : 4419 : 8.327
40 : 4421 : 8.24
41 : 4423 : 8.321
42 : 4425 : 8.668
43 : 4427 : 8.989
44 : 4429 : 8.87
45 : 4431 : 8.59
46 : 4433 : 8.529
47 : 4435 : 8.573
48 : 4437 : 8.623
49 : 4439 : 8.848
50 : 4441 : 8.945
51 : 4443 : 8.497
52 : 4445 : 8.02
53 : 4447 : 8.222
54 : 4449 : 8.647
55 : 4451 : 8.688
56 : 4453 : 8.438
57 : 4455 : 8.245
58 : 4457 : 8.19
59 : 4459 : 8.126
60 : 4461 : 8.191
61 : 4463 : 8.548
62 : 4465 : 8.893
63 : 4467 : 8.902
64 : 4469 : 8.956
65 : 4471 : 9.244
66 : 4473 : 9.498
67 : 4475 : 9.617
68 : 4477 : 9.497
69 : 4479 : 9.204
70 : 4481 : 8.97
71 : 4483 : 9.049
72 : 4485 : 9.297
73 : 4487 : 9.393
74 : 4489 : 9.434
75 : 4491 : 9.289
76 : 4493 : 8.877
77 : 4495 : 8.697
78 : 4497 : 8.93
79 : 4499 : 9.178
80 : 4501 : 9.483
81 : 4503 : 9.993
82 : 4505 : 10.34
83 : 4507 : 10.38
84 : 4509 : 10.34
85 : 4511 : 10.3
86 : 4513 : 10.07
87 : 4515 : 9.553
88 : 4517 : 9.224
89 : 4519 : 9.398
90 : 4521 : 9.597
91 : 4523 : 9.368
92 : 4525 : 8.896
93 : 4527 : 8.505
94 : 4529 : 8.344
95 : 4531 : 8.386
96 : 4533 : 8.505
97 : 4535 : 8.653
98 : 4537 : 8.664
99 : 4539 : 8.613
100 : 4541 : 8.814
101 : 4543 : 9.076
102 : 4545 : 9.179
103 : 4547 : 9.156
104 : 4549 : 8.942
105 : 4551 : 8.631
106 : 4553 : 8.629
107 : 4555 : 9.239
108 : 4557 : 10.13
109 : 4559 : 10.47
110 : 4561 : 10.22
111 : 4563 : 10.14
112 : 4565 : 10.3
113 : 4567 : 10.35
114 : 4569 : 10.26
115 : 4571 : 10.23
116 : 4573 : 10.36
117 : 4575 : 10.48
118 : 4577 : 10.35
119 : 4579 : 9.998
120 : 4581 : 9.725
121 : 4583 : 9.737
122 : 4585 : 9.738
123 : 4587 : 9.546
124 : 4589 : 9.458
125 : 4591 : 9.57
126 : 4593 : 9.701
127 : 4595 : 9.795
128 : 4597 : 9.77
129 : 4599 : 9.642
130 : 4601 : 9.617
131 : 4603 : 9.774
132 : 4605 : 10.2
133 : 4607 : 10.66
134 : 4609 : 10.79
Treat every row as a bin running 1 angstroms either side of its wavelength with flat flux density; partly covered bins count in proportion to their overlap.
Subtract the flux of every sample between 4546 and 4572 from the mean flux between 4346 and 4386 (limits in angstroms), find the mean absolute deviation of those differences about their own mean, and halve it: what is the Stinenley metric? 0.32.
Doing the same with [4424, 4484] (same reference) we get 0.17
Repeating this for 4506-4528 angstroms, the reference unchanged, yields 0.24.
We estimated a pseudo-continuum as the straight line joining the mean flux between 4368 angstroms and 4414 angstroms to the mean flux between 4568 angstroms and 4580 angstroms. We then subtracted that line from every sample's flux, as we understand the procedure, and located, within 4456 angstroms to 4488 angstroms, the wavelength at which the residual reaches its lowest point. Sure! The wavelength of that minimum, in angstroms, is 4459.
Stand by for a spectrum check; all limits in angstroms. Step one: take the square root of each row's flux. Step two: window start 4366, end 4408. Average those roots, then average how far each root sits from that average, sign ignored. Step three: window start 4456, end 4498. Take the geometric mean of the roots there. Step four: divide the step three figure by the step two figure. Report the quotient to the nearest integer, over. 42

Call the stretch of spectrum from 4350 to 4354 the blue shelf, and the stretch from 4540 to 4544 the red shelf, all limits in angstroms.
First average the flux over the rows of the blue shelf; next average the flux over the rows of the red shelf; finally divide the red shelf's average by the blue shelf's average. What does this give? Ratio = 1.00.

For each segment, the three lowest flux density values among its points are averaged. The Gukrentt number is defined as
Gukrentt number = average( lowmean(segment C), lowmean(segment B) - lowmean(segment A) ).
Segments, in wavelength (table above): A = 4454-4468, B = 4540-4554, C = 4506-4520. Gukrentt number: 5.0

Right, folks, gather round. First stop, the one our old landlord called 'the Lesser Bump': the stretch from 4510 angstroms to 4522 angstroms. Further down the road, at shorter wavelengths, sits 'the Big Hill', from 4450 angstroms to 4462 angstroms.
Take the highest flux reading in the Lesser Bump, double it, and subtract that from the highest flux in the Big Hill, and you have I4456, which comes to -11.9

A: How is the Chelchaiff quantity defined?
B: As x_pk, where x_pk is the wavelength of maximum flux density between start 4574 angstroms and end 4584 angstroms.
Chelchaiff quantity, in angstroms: 4575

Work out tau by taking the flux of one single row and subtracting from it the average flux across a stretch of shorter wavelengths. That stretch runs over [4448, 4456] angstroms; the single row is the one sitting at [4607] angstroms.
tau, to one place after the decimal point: 2.2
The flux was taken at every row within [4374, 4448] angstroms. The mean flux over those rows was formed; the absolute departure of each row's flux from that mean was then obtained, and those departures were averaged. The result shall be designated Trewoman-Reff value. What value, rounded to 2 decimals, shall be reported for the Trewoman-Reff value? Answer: 0.38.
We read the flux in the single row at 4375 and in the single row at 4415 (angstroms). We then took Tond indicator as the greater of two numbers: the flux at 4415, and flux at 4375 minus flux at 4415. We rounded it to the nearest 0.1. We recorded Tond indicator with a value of 8.4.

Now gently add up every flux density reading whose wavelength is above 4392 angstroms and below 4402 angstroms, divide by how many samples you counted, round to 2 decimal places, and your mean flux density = 8.35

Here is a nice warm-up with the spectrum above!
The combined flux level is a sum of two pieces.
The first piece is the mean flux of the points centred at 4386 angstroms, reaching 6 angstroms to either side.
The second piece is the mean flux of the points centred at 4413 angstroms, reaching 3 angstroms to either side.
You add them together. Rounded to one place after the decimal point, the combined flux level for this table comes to 16.0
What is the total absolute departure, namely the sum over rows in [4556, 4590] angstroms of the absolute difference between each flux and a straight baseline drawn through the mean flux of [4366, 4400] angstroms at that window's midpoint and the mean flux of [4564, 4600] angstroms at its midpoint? 7.3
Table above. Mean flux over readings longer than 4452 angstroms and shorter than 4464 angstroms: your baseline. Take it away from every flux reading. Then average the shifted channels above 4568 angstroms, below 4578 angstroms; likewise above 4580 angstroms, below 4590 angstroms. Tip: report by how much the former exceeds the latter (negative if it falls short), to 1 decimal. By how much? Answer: 0.7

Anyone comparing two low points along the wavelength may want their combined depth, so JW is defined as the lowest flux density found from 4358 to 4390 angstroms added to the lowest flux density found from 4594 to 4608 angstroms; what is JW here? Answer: 16.5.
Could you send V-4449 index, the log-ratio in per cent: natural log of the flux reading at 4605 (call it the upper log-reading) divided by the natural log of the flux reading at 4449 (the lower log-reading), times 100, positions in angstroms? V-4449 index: 107.7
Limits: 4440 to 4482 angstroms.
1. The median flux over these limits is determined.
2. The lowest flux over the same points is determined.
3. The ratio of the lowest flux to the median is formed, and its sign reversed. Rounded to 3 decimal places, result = -0.923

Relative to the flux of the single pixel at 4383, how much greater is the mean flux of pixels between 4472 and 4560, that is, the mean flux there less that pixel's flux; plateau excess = 2.2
